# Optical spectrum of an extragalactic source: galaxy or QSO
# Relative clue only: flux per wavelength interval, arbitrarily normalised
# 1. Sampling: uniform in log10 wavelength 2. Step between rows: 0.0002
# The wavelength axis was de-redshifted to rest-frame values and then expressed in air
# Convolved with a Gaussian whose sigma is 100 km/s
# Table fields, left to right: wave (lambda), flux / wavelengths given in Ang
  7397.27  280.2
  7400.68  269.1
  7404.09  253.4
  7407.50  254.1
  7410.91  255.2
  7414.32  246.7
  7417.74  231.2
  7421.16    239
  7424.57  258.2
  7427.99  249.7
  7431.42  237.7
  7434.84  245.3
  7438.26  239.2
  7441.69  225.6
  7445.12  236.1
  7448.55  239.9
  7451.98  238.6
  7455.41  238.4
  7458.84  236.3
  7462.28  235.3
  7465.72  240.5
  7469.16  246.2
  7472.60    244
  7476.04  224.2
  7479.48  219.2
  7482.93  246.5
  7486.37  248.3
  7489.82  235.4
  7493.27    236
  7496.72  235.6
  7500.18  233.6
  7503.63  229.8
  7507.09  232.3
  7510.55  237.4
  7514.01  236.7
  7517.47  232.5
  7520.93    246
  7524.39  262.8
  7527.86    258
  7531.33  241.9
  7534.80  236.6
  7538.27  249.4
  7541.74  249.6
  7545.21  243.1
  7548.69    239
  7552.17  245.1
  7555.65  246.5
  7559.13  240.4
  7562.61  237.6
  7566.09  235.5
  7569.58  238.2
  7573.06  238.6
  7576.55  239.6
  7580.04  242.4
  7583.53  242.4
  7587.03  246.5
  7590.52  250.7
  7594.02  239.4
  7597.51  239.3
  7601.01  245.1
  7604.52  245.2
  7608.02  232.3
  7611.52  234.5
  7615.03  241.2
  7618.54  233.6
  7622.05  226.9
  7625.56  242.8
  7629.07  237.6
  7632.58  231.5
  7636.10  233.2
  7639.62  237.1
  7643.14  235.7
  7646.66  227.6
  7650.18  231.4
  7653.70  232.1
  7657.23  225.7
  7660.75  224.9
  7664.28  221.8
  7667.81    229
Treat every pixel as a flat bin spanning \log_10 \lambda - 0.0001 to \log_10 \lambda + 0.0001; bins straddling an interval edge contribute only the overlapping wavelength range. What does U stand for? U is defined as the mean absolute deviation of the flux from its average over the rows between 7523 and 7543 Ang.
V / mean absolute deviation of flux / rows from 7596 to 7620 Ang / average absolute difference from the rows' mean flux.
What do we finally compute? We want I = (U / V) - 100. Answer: -98.4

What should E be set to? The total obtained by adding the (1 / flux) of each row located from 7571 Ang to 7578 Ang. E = 0.008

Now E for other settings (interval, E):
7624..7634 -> 0.013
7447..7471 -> 0.029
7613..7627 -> 0.017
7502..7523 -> 0.025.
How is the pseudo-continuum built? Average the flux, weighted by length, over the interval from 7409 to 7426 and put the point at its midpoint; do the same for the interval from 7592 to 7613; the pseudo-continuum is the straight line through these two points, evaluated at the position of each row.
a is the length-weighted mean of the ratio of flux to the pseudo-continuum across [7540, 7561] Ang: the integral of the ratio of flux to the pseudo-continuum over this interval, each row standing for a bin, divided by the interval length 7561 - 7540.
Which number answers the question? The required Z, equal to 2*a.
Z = 2.02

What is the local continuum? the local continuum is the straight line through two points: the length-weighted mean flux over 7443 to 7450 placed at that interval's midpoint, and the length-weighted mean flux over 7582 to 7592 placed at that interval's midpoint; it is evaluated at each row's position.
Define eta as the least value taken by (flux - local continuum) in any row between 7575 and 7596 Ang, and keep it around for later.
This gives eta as -7.5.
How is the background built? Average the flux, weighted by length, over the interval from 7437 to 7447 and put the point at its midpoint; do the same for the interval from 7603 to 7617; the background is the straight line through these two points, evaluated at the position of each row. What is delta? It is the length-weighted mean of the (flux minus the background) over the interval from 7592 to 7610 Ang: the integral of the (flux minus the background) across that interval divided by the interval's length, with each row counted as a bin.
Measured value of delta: 2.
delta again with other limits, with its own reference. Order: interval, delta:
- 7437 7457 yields 3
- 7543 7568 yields 5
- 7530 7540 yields 7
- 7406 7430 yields 15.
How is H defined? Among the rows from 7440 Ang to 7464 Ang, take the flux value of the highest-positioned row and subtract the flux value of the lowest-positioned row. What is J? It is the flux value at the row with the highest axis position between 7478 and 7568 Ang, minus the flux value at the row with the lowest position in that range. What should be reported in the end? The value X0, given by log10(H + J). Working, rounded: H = 9.7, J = 16.3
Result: 1.4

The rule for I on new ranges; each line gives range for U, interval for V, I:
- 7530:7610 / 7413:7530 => -99.4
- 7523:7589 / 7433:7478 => -98.9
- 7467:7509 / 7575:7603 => -97.8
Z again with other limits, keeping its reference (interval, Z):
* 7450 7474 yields 1.96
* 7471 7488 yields 1.94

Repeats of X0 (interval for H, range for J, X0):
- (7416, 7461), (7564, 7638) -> 0.4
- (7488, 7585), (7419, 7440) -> 0.9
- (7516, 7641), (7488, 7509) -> 0.2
